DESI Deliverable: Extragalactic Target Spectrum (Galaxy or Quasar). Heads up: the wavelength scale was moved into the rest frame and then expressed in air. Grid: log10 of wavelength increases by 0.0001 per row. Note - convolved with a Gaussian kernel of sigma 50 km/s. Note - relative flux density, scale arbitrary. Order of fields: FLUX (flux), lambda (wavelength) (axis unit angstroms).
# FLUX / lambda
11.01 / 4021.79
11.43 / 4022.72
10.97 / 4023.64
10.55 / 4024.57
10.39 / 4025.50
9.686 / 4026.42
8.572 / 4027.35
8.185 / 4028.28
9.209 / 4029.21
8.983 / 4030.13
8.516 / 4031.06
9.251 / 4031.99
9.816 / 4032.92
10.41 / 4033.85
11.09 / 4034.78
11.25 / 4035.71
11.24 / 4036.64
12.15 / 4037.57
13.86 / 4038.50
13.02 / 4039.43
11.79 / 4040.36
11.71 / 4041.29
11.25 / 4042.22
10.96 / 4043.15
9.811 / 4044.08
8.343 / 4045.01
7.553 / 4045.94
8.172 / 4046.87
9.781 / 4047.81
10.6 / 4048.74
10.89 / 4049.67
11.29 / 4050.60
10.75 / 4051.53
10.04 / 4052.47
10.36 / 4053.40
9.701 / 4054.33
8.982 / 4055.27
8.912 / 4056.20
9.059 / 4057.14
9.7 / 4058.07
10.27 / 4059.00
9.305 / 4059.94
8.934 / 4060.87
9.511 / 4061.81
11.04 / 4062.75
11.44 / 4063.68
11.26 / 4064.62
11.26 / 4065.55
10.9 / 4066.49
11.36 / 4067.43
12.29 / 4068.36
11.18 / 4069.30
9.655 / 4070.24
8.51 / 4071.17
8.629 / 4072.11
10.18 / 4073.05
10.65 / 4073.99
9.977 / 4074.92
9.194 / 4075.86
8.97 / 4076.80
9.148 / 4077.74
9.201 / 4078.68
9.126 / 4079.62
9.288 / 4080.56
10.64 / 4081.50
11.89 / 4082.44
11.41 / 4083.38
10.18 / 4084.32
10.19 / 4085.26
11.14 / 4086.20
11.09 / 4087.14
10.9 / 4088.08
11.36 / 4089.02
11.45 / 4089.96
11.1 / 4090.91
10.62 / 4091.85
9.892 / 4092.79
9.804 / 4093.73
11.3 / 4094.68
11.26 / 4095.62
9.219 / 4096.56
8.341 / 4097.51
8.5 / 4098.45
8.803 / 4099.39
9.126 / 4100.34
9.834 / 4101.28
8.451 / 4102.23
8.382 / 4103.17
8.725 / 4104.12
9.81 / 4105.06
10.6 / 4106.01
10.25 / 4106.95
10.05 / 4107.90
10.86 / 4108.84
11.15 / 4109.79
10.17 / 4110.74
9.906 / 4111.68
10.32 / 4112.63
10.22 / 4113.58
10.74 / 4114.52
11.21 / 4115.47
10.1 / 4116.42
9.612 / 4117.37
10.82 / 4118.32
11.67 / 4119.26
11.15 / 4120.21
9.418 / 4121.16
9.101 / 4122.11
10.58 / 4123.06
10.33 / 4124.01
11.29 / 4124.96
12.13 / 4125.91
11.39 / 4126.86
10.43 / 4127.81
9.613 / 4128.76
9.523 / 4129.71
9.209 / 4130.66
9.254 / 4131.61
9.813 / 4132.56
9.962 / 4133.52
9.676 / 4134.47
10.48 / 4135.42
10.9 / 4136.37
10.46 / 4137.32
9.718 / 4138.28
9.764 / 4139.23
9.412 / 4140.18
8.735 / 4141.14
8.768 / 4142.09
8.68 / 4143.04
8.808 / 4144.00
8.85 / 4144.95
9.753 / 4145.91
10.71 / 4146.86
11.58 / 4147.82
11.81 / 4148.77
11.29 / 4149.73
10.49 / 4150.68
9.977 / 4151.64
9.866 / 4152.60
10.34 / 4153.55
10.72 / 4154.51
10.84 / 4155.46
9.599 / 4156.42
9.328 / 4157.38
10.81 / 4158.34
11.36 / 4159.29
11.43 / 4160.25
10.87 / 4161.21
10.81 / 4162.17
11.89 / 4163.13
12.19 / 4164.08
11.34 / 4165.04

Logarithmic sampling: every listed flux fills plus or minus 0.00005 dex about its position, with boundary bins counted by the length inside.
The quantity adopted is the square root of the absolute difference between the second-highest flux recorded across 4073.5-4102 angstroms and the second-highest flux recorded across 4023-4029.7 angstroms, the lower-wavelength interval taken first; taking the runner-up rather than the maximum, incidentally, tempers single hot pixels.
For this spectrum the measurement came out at 0.9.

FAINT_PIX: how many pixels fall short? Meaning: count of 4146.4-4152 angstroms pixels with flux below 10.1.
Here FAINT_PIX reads 1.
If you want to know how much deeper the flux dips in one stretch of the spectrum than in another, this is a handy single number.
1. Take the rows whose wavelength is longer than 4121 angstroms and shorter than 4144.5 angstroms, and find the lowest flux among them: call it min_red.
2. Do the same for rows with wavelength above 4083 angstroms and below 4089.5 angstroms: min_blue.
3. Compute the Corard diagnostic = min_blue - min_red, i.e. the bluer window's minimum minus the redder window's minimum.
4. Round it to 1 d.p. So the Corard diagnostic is 1.5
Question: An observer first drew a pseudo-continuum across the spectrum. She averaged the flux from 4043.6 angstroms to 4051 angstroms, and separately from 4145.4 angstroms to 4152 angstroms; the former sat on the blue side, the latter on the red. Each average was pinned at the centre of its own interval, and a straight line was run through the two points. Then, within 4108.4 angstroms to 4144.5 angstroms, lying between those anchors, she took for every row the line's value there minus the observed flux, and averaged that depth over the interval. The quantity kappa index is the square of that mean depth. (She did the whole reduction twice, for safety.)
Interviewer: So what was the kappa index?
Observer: 0.15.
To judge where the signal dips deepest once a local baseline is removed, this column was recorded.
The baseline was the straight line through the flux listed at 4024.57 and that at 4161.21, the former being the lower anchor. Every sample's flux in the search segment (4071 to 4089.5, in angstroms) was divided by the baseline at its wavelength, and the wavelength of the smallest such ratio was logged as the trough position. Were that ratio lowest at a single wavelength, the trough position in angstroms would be 4071.17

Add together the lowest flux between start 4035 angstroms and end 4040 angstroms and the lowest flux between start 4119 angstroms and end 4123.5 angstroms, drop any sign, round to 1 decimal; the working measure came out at 20.3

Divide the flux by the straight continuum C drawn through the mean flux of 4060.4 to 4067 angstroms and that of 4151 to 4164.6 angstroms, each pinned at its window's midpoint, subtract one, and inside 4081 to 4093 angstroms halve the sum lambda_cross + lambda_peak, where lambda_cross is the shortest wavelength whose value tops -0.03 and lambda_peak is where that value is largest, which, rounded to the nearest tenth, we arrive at 4082.0 angstroms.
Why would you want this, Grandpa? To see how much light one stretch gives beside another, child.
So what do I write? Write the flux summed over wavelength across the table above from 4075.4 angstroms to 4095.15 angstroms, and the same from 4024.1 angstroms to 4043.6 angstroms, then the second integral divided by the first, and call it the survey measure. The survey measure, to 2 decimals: 1.01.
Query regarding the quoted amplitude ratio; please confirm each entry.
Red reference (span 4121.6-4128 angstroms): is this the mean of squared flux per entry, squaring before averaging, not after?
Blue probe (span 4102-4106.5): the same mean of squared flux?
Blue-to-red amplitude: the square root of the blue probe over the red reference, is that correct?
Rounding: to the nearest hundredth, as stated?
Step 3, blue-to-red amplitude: 0.86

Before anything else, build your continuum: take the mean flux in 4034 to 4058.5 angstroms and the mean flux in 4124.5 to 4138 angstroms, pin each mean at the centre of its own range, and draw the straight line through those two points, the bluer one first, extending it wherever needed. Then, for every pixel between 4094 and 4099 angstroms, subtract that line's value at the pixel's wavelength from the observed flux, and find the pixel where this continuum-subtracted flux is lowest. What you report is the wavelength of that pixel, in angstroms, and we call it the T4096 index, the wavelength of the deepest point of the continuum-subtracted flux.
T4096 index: 4097.51 angstroms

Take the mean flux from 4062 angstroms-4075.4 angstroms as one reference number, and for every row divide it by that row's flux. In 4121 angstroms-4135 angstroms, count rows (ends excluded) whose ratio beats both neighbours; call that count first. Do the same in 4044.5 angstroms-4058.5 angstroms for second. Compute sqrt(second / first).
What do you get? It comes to 1.00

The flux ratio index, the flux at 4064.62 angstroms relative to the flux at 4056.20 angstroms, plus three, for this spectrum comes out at 4.26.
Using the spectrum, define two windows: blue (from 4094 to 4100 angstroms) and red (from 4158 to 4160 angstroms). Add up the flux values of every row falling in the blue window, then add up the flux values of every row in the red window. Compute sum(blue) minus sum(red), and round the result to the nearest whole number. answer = 35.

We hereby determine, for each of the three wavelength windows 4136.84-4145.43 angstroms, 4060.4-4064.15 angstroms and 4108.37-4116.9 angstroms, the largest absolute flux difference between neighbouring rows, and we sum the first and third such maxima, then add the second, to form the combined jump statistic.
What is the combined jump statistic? 3.4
